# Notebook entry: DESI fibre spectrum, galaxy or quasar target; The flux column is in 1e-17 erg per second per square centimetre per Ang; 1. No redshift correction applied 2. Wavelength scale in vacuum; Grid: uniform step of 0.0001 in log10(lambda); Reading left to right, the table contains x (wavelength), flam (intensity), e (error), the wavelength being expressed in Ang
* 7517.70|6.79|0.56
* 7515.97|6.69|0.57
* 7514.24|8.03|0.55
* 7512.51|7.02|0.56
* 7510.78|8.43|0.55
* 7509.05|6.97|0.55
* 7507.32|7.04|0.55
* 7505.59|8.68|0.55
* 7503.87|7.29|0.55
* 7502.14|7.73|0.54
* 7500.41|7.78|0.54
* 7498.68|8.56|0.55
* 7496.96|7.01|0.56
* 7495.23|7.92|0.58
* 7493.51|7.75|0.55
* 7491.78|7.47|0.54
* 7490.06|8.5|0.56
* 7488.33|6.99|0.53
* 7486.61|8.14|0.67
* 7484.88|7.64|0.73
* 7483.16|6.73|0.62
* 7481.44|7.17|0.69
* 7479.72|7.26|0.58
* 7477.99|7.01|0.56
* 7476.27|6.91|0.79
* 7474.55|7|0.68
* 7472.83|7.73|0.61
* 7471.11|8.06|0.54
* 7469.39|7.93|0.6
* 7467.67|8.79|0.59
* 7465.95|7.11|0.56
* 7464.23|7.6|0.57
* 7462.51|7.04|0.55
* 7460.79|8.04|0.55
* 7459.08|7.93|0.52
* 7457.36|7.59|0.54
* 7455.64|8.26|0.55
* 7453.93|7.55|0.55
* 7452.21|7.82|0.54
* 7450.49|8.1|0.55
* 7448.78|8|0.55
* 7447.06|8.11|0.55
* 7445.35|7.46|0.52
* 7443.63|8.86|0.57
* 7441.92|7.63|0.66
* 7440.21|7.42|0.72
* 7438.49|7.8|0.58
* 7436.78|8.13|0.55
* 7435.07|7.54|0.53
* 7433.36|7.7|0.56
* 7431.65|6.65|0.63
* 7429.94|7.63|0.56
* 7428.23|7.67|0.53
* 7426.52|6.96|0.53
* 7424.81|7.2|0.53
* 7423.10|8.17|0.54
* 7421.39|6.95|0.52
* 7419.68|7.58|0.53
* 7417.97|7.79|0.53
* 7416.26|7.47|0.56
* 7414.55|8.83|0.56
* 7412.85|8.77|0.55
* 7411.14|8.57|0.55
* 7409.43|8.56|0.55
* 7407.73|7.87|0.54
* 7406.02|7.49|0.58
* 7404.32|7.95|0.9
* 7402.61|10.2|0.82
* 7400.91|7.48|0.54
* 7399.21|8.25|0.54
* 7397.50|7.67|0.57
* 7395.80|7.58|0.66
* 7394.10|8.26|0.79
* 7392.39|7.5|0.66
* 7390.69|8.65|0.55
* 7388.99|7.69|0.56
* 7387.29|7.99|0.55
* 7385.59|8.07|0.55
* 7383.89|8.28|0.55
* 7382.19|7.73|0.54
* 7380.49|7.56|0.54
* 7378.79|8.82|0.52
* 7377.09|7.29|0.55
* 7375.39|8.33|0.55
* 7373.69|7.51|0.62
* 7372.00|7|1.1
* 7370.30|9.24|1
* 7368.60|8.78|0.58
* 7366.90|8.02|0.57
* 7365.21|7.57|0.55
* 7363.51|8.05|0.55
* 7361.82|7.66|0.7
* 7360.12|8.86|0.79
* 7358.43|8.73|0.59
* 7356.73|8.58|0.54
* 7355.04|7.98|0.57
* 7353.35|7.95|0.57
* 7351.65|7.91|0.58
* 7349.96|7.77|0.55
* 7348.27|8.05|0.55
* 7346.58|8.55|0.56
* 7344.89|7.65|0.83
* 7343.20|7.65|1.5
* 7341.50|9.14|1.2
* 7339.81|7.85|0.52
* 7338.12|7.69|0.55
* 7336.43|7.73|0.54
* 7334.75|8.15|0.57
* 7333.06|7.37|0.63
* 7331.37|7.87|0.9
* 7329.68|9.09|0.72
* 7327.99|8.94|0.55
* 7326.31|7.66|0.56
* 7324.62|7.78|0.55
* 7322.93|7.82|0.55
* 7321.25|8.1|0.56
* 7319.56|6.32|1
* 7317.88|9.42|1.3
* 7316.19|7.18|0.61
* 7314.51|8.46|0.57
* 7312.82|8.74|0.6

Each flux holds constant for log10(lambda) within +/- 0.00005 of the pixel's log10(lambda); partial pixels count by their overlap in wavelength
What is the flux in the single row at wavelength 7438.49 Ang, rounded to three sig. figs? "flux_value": 7.80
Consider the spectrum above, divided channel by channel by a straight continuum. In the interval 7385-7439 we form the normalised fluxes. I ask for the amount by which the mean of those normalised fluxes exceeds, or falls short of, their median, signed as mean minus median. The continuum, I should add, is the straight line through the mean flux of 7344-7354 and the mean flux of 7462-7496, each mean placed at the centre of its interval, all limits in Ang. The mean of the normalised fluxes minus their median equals 0.013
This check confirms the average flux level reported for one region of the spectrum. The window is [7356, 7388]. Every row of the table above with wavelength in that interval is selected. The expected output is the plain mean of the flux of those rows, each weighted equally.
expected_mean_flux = 8.1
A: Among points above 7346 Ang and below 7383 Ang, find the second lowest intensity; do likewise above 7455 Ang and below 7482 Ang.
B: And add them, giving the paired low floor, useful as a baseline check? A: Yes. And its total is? 14.3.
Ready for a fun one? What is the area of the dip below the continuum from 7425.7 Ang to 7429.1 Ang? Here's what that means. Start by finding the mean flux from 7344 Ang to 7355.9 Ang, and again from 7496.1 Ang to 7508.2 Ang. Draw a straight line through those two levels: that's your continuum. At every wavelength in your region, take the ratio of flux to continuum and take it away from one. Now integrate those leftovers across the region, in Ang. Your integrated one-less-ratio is 0.23 Ang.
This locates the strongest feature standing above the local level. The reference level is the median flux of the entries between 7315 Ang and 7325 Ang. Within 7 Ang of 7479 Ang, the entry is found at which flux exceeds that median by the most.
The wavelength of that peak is 7472.83 Ang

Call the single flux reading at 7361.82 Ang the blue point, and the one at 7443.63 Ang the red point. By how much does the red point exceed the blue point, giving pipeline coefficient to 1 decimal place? 1.2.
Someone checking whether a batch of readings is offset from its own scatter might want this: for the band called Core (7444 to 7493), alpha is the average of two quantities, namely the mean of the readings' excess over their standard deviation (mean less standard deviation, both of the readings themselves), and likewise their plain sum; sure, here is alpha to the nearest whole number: 111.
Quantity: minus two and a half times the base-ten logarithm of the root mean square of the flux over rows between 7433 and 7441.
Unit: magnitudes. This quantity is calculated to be -2.22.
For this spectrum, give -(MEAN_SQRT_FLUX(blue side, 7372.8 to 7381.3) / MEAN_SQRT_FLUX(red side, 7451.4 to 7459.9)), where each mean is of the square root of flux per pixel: -1.00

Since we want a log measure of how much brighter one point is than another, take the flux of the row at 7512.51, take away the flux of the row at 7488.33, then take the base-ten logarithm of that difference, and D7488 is -1.52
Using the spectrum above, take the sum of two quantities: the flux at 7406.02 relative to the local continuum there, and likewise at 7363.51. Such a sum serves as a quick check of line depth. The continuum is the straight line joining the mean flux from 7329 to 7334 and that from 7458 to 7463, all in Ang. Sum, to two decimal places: 1.96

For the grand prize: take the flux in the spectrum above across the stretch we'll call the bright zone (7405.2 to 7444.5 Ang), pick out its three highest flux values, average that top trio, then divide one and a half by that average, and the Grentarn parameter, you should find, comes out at 0.170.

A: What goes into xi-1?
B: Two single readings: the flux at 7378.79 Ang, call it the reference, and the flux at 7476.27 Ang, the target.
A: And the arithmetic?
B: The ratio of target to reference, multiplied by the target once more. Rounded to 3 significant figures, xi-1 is 5.41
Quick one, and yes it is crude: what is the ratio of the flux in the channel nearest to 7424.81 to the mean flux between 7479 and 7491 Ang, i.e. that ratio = 0.96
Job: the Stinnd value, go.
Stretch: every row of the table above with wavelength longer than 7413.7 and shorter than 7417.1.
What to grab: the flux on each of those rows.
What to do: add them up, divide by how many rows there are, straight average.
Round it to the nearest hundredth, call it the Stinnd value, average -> 8.15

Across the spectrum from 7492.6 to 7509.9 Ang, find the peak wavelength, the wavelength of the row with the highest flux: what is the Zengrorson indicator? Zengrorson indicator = 7505.59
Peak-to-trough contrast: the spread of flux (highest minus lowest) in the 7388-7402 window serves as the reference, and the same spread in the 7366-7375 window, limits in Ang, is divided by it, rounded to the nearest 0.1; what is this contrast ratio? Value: 1.9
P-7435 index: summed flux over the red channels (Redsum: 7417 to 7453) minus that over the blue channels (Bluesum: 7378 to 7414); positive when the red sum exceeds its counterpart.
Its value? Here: -10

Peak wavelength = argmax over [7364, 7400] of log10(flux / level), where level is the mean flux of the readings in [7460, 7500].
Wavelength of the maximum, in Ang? 7370.30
